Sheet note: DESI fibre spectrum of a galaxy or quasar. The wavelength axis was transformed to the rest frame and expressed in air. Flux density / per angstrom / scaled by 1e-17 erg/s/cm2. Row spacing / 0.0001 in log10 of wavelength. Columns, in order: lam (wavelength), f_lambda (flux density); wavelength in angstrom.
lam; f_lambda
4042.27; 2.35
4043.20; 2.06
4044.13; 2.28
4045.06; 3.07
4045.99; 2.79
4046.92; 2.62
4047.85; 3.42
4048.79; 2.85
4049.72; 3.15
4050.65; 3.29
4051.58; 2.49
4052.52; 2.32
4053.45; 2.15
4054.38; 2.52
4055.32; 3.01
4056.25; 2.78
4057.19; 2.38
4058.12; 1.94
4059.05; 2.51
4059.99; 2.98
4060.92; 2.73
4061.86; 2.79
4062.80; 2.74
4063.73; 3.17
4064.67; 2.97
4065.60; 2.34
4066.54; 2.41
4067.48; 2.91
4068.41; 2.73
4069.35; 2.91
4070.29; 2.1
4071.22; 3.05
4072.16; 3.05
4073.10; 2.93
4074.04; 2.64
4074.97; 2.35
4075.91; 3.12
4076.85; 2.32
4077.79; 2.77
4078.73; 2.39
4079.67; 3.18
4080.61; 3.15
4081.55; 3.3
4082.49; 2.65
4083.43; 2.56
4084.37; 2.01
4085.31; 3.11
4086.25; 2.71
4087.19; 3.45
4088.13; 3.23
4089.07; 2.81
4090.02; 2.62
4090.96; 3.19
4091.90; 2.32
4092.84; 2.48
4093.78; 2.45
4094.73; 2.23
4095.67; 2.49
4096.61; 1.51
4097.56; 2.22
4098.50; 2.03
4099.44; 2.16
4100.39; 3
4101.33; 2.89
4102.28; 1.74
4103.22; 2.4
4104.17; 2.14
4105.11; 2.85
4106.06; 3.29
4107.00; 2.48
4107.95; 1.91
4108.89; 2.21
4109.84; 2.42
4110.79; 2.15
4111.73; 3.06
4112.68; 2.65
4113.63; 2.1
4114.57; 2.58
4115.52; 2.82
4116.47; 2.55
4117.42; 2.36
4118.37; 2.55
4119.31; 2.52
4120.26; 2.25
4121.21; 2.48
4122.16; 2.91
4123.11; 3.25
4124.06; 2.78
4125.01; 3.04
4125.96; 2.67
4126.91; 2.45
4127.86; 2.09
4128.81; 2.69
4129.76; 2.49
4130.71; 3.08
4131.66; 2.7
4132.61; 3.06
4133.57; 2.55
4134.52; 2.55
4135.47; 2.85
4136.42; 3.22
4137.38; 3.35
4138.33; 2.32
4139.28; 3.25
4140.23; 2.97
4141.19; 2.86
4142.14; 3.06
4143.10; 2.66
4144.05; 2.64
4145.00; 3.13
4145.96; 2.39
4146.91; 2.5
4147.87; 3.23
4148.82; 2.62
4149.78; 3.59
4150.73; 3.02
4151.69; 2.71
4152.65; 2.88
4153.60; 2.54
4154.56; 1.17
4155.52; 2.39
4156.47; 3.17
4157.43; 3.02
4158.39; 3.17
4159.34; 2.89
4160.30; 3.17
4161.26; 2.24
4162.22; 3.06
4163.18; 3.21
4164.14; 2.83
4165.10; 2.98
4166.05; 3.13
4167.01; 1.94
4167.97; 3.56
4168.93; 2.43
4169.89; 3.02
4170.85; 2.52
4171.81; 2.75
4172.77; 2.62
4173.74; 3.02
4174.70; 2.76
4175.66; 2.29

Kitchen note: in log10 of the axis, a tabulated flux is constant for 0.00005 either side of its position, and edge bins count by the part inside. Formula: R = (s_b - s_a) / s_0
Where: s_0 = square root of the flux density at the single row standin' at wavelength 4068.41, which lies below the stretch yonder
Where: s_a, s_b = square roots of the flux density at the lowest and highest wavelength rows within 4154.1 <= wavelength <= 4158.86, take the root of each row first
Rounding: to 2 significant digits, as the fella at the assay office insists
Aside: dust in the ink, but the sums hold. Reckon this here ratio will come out 0.42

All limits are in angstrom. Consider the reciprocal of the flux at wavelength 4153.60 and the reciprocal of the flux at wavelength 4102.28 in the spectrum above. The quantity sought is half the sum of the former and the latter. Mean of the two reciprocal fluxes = 0.48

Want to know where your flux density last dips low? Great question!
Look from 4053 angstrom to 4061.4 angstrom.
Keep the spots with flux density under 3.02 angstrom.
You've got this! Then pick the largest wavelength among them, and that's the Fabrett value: 4060.92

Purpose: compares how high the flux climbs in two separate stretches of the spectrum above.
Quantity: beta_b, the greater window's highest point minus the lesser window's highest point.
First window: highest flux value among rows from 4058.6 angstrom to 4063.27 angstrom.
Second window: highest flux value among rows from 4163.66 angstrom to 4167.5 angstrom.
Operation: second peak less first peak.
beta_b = 0.15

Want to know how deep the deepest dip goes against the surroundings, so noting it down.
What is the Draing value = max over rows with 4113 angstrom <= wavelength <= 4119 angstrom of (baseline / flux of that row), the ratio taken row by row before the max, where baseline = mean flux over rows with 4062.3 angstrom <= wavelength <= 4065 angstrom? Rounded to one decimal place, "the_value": 1.4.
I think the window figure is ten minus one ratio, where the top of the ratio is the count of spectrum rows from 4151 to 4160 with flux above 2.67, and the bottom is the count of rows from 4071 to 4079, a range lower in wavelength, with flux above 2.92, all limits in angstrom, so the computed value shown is 8.5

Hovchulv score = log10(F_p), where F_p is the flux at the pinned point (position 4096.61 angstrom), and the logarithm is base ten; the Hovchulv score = 0.179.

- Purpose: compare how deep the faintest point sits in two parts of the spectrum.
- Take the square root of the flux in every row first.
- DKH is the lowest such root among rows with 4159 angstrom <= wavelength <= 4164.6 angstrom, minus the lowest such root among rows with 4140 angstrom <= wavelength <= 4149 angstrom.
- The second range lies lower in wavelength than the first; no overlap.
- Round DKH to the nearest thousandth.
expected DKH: -0.049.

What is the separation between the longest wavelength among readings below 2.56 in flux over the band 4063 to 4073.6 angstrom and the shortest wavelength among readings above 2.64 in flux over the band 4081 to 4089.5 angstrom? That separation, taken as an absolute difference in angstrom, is 11.3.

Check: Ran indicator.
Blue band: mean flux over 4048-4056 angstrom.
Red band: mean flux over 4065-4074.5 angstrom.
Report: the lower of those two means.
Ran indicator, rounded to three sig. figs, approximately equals 2.71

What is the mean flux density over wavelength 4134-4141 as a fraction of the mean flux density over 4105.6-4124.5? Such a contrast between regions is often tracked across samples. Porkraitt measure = 1.14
